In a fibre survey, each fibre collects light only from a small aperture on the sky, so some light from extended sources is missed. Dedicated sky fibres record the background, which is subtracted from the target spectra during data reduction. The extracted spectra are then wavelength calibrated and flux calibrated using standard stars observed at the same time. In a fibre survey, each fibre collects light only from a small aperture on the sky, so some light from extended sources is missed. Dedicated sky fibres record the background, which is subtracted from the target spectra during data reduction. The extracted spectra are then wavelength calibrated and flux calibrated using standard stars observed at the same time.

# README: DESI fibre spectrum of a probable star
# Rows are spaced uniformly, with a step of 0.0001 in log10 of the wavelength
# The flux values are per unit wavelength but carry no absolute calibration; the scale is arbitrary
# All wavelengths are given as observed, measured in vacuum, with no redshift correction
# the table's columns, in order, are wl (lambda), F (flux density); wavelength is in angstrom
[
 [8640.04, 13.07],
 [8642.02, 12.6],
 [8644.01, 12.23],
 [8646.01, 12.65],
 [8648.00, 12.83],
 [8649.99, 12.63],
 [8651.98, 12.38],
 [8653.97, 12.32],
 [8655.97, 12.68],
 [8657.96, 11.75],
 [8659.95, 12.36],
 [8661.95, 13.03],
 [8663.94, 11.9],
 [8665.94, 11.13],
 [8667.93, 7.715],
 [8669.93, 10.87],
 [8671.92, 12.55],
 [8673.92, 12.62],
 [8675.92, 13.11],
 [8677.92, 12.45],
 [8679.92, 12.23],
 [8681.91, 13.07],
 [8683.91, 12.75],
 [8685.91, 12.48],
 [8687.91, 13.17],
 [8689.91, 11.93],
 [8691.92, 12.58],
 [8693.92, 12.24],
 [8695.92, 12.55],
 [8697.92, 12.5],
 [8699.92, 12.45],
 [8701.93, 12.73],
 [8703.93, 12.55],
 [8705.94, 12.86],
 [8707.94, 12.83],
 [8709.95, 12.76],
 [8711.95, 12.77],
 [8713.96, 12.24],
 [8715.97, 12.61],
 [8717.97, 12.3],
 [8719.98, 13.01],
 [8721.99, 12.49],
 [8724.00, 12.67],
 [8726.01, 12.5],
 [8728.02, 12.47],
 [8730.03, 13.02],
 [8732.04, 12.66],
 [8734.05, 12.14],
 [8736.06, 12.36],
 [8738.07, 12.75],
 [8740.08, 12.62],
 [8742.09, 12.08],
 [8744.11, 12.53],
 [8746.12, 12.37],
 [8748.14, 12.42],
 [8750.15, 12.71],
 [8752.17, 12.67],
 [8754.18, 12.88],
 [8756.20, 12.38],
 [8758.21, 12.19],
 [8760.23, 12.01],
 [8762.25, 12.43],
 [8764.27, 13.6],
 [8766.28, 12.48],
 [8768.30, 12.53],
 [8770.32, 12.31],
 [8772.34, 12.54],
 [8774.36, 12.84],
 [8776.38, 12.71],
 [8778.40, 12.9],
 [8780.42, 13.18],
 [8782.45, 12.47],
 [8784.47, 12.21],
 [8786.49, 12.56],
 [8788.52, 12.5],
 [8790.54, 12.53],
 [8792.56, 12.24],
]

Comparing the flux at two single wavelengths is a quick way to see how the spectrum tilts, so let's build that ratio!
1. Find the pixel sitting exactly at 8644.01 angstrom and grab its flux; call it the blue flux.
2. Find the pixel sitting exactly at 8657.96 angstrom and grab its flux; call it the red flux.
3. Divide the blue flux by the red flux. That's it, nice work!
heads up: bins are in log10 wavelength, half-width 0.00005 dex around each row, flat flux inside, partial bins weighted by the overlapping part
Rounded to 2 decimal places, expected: 1.04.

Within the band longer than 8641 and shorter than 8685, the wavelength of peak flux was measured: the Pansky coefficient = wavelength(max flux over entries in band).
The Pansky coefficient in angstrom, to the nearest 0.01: 8675.92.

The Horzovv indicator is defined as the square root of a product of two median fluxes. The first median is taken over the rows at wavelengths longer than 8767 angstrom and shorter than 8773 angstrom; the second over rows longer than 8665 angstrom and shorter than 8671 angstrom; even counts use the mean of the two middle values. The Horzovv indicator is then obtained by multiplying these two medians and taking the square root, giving 11.7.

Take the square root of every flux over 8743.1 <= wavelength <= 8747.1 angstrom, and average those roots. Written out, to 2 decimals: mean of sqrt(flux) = 3.53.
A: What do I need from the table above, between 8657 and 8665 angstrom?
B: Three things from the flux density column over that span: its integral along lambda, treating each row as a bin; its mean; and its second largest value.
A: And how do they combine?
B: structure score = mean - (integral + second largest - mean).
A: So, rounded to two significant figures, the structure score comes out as -86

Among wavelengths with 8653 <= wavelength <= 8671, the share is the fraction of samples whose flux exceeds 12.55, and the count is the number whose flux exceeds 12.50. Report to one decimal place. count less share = 1.8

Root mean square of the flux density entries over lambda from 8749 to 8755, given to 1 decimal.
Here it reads 12.8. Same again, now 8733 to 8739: 12.4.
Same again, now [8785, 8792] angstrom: 12.5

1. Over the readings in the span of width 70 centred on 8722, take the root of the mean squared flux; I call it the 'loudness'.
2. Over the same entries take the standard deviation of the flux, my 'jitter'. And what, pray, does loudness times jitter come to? 3.4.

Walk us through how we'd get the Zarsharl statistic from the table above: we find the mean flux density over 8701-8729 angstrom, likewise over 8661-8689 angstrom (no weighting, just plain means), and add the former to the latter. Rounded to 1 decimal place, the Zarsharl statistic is 24.7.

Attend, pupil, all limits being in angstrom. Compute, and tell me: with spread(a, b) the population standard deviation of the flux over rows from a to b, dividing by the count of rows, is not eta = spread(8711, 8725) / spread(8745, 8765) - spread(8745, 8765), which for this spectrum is 0.2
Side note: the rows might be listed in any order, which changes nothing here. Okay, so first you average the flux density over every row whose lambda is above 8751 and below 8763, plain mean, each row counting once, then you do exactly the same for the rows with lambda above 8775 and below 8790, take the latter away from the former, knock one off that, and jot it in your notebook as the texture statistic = -1.22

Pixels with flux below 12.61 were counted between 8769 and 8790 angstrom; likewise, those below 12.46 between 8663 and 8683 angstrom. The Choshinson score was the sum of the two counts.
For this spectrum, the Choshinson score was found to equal 12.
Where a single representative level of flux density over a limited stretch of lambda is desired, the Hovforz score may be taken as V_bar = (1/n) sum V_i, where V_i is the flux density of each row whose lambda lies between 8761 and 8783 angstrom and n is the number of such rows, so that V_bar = 12.7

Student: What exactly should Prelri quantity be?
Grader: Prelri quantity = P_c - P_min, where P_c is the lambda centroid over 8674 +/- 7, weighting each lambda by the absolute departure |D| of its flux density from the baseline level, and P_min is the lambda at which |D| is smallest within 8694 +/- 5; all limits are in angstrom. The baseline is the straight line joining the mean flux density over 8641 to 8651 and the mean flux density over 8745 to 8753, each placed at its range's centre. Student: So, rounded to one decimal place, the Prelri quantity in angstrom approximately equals -22.2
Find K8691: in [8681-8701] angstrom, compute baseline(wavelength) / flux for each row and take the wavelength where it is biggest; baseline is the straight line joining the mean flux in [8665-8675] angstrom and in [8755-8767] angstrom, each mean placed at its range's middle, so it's 8689.91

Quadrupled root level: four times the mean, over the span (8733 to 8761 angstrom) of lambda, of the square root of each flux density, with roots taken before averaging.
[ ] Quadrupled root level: 14.11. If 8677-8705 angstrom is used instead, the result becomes 14.17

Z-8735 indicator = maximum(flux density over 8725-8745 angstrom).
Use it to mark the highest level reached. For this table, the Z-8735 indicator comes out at 13.02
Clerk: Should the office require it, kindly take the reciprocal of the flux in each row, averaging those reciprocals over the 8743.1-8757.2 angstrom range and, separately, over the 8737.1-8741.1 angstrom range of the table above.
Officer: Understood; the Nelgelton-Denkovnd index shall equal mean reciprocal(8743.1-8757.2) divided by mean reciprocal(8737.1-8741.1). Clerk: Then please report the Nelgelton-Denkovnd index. 1.01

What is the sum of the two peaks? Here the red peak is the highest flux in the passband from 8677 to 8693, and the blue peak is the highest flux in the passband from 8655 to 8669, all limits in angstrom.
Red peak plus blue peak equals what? 26.2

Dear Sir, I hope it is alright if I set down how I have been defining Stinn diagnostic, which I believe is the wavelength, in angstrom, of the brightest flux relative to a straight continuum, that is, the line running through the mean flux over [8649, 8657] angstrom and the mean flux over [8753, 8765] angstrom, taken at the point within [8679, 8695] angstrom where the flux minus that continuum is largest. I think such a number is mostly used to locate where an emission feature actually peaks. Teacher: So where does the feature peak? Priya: 8687.91 angstrom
